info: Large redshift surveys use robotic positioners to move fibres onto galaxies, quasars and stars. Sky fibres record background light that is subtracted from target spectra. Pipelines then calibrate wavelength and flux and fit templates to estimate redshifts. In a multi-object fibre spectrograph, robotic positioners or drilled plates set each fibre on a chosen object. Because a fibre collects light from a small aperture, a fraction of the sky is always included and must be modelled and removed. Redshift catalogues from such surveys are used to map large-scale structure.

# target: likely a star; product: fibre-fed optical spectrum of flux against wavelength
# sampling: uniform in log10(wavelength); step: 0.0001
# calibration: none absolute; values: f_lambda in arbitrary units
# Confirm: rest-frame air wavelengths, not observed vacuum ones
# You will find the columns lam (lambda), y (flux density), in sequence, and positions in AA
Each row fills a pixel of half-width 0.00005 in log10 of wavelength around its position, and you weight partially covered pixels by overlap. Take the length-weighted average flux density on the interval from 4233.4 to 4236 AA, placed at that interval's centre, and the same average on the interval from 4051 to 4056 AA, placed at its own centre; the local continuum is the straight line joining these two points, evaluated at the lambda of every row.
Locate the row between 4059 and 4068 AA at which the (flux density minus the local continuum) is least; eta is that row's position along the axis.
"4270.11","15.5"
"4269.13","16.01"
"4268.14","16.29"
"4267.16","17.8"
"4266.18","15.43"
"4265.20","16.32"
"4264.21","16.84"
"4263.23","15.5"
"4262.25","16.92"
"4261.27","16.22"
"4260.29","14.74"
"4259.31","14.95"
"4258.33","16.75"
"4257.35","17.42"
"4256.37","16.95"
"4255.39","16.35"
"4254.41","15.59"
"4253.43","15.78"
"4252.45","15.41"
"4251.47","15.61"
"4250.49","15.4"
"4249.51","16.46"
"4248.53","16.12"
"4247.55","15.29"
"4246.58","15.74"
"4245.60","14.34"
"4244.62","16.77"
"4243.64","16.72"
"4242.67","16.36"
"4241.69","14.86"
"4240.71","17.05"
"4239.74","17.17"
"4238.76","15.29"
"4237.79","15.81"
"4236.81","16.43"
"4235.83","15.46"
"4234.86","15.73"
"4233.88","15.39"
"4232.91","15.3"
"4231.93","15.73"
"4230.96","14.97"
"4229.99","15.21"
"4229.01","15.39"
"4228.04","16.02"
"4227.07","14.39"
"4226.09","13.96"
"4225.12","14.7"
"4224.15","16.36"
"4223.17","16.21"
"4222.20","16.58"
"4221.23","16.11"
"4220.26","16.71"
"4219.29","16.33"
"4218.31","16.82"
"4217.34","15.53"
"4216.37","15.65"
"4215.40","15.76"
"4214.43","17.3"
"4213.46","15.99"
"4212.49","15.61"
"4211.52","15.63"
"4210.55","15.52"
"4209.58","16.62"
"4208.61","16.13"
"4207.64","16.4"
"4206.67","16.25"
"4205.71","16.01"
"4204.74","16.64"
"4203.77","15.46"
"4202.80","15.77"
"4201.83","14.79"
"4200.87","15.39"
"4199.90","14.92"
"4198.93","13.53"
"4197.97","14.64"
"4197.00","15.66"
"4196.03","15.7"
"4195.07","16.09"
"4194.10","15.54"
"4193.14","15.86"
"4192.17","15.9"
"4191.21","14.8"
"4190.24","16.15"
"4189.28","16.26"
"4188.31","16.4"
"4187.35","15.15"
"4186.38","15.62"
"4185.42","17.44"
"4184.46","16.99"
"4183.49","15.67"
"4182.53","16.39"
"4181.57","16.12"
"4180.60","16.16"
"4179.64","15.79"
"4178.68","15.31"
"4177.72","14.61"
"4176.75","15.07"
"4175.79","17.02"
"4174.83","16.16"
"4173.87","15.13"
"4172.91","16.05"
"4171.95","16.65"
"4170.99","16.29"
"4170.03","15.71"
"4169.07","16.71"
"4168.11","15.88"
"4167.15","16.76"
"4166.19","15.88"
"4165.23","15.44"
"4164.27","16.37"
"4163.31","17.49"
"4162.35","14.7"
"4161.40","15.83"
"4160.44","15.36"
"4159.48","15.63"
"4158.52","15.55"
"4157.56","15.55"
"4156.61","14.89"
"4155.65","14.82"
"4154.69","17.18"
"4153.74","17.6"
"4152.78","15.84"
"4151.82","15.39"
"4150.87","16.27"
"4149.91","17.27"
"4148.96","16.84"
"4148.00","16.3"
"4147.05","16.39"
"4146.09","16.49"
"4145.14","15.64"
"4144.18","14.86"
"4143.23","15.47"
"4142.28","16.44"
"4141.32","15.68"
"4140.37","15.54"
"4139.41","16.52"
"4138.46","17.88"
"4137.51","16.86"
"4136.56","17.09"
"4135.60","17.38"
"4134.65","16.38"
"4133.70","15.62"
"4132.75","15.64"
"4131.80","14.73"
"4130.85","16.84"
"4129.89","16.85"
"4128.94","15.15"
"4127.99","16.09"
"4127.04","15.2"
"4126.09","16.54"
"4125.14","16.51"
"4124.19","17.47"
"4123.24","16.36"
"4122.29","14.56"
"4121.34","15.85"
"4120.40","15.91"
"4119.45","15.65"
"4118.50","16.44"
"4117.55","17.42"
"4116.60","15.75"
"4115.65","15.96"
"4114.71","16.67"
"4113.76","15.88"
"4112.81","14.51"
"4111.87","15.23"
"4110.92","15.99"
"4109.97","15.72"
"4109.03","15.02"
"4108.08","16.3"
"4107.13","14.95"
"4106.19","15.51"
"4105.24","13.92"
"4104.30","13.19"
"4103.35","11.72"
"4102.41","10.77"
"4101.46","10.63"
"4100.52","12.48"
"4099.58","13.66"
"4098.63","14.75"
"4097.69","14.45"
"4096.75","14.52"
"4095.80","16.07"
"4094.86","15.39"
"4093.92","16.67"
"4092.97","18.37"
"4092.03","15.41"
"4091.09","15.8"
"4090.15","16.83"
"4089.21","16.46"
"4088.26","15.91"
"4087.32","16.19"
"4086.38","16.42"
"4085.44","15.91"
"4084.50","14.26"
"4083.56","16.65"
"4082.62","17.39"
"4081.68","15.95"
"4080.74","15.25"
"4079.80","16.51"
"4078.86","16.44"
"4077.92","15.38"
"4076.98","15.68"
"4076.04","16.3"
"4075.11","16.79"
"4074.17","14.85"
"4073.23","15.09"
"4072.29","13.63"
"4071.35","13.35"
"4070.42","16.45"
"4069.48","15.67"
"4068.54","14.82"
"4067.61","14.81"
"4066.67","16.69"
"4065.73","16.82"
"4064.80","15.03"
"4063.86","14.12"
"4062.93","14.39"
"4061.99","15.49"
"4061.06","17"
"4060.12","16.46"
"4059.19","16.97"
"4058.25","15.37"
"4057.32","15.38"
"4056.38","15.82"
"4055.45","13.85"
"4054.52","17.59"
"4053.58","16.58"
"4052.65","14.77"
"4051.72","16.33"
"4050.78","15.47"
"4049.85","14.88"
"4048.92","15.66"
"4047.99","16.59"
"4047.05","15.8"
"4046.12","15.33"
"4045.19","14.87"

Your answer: 4063.86 AA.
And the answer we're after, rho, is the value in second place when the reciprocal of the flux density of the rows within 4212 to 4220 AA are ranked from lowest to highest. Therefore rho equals 0.0595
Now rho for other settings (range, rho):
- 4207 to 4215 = 0.0602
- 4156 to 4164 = 0.0632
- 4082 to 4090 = 0.0601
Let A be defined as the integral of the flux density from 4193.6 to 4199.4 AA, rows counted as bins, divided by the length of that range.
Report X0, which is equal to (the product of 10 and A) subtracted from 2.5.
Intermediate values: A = 15.22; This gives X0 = -150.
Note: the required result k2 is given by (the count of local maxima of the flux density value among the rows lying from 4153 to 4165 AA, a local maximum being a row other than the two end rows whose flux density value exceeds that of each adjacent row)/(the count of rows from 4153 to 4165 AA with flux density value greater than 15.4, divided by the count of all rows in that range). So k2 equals 4.5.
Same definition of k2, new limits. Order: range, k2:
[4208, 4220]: 4.0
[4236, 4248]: 4.5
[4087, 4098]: 4.0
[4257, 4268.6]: 3.6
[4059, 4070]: 3.4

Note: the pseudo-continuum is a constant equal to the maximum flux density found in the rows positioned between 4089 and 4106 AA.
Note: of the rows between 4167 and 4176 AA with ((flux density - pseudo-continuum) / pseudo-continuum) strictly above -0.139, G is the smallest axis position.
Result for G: 4167.15 AA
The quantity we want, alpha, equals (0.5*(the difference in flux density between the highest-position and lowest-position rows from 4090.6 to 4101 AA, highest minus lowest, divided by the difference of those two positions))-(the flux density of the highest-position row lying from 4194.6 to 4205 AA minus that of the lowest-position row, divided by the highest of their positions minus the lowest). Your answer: -0.23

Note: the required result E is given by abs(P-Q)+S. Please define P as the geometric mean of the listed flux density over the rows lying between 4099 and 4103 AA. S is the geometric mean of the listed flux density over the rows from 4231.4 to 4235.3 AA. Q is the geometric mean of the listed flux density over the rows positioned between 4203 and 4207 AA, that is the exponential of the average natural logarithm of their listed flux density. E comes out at 19.8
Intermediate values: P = 11.8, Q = 16.1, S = 15.5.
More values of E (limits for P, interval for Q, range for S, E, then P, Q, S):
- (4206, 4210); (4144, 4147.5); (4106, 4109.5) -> 16.0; 16.3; 15.8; 15.4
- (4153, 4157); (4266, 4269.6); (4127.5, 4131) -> 16.5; 16.1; 16.4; 16.2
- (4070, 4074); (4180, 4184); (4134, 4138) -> 18.4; 14.6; 16.1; 16.9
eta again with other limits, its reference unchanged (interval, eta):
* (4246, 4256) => 4247.55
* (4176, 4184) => 4177.72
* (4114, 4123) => 4122.29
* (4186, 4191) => 4187.35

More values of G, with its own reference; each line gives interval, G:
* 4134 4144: 4134.65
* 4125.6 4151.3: 4126.09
